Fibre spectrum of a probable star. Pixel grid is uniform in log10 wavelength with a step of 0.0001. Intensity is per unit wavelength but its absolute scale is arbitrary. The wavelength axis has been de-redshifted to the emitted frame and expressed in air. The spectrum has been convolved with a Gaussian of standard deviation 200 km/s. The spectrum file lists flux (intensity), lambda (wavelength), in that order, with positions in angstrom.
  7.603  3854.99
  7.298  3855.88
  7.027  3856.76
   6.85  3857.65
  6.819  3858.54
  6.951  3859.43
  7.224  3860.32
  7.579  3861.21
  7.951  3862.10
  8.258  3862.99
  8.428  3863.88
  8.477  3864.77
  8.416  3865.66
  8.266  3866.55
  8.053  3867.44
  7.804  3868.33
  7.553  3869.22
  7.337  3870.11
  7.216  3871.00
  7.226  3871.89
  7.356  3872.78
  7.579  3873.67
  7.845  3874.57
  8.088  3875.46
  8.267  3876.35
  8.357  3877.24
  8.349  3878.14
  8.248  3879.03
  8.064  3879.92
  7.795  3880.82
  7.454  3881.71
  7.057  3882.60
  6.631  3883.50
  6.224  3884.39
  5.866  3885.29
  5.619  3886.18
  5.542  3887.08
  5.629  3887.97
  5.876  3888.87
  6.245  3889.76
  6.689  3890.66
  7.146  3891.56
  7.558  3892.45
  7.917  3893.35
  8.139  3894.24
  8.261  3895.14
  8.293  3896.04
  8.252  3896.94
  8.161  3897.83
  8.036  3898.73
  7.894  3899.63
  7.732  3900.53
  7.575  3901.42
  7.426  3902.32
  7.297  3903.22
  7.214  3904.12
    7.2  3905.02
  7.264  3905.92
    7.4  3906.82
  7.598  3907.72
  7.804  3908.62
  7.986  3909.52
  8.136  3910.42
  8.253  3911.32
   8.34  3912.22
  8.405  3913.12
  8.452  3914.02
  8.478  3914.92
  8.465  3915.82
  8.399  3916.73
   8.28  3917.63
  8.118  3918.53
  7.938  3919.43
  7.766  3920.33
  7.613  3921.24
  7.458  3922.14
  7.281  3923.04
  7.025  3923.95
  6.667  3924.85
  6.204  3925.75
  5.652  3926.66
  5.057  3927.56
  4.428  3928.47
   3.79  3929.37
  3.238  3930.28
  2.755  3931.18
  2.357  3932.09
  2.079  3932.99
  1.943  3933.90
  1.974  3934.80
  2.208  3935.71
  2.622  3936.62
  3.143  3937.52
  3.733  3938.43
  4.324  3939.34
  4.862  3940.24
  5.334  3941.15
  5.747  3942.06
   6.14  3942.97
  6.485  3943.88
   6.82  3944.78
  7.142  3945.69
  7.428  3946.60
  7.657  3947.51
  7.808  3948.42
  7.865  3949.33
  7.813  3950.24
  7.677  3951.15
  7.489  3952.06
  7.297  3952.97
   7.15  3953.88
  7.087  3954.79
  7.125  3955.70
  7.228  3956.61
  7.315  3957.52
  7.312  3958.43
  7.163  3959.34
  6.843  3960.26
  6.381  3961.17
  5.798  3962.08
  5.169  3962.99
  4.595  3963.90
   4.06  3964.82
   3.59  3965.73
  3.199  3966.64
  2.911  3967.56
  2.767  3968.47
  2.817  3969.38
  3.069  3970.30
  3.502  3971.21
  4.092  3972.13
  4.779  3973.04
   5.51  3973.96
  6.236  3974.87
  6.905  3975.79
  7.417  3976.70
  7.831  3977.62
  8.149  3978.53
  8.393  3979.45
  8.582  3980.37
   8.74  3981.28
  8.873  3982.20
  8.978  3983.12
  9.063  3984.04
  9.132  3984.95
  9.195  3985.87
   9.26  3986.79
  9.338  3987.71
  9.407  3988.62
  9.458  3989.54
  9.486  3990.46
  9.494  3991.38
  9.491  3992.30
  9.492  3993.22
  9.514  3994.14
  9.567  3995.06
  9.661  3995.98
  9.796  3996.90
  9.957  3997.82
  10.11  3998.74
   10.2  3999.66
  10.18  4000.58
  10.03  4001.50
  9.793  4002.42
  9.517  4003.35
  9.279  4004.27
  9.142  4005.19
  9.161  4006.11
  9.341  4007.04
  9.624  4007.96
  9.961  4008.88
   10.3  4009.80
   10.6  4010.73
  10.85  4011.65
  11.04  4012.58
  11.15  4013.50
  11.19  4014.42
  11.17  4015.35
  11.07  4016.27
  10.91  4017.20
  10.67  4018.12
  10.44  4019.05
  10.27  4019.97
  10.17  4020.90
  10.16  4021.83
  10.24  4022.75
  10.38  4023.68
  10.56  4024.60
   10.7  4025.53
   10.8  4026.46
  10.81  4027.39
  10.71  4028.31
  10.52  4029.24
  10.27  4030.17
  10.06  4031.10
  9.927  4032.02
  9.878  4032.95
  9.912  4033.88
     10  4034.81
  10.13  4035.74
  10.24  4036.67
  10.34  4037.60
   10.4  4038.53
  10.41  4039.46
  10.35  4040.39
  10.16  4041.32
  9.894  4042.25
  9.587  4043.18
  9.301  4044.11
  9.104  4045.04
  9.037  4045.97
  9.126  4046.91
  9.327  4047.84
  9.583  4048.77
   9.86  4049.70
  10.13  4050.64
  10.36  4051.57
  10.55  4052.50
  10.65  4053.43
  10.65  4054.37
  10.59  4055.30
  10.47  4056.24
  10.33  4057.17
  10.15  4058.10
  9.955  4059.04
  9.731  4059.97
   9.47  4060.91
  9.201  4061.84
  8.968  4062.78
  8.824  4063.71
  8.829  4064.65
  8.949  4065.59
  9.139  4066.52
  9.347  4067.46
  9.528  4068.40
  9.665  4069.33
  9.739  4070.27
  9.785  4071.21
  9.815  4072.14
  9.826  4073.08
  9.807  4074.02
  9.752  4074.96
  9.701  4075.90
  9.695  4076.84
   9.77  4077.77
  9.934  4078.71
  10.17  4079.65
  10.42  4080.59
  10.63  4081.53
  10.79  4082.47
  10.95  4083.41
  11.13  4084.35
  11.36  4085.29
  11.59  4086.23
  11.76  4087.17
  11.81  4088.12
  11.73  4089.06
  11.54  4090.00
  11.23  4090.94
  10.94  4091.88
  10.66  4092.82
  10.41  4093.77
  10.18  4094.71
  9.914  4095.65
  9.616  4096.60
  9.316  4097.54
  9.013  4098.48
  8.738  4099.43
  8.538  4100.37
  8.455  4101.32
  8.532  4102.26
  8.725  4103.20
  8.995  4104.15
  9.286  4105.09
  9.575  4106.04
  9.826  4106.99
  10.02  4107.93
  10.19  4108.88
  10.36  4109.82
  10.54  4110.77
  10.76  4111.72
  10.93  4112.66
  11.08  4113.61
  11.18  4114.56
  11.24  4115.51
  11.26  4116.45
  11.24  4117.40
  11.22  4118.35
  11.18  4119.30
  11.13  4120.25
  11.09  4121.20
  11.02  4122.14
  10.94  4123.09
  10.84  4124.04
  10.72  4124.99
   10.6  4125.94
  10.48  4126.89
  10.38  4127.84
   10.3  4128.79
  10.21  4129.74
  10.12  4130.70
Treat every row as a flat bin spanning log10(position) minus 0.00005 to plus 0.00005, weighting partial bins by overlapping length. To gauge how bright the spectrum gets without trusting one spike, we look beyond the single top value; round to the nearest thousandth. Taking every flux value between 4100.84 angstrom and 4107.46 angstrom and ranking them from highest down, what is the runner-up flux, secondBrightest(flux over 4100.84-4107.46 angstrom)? 9.575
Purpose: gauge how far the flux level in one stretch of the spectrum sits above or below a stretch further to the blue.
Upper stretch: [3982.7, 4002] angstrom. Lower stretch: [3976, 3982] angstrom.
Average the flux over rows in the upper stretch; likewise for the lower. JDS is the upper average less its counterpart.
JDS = 1.4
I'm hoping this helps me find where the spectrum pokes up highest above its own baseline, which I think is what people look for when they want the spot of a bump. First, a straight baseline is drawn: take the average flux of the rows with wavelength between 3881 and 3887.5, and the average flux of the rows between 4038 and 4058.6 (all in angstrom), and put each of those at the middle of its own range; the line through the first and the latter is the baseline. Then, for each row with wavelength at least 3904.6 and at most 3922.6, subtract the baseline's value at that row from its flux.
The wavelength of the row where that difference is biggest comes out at 3914.92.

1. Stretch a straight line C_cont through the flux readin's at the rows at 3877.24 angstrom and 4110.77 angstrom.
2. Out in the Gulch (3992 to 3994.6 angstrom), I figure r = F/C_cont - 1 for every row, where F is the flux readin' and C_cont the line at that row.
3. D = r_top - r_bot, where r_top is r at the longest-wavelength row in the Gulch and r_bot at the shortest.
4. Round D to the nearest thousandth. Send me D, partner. 0.001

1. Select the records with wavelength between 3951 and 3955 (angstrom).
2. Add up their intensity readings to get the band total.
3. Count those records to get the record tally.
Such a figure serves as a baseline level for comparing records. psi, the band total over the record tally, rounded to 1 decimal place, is 7.3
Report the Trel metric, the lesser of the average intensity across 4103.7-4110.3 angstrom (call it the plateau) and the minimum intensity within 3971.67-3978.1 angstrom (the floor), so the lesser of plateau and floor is 4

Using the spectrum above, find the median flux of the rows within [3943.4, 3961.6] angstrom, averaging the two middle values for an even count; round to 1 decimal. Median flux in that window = 7.3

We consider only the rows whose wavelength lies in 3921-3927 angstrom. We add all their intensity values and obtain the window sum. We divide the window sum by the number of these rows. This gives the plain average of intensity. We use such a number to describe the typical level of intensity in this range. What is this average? 6.8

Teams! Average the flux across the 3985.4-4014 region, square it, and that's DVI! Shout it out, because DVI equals 96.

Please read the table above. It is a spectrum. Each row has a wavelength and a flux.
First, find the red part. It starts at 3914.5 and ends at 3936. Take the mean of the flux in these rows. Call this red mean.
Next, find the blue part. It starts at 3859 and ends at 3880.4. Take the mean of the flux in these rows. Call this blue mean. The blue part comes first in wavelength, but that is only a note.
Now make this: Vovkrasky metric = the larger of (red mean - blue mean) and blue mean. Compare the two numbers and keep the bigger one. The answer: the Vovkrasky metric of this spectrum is 7.9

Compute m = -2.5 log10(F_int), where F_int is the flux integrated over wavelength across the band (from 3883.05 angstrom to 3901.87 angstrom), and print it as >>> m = -5.32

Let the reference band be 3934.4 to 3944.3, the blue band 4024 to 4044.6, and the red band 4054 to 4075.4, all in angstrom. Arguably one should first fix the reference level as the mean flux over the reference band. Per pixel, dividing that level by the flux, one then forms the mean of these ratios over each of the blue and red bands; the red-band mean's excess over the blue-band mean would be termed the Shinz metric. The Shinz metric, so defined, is 0.02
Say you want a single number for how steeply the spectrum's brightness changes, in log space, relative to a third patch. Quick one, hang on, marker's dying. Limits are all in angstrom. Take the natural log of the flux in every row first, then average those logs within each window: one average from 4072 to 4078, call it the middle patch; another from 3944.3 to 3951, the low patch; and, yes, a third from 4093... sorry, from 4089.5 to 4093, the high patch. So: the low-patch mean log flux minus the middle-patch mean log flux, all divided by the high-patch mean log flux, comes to -0.11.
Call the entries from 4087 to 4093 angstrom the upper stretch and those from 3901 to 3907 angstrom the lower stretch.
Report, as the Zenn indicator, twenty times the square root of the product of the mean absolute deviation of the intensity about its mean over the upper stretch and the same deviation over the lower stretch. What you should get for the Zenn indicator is 4.1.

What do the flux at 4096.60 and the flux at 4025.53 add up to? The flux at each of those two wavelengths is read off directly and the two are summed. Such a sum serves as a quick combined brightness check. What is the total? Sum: 20.3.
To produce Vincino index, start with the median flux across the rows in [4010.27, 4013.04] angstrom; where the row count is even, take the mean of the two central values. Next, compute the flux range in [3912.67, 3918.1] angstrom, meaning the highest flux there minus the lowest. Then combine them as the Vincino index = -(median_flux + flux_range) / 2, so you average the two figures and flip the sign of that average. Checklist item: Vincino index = -5.5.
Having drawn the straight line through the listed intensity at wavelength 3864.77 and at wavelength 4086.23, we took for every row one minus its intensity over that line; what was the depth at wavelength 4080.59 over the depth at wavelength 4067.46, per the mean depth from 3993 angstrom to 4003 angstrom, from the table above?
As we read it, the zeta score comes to 11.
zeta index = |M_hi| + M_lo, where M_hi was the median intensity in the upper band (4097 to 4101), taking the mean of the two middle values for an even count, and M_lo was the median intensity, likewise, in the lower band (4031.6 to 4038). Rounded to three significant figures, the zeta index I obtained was 18.9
